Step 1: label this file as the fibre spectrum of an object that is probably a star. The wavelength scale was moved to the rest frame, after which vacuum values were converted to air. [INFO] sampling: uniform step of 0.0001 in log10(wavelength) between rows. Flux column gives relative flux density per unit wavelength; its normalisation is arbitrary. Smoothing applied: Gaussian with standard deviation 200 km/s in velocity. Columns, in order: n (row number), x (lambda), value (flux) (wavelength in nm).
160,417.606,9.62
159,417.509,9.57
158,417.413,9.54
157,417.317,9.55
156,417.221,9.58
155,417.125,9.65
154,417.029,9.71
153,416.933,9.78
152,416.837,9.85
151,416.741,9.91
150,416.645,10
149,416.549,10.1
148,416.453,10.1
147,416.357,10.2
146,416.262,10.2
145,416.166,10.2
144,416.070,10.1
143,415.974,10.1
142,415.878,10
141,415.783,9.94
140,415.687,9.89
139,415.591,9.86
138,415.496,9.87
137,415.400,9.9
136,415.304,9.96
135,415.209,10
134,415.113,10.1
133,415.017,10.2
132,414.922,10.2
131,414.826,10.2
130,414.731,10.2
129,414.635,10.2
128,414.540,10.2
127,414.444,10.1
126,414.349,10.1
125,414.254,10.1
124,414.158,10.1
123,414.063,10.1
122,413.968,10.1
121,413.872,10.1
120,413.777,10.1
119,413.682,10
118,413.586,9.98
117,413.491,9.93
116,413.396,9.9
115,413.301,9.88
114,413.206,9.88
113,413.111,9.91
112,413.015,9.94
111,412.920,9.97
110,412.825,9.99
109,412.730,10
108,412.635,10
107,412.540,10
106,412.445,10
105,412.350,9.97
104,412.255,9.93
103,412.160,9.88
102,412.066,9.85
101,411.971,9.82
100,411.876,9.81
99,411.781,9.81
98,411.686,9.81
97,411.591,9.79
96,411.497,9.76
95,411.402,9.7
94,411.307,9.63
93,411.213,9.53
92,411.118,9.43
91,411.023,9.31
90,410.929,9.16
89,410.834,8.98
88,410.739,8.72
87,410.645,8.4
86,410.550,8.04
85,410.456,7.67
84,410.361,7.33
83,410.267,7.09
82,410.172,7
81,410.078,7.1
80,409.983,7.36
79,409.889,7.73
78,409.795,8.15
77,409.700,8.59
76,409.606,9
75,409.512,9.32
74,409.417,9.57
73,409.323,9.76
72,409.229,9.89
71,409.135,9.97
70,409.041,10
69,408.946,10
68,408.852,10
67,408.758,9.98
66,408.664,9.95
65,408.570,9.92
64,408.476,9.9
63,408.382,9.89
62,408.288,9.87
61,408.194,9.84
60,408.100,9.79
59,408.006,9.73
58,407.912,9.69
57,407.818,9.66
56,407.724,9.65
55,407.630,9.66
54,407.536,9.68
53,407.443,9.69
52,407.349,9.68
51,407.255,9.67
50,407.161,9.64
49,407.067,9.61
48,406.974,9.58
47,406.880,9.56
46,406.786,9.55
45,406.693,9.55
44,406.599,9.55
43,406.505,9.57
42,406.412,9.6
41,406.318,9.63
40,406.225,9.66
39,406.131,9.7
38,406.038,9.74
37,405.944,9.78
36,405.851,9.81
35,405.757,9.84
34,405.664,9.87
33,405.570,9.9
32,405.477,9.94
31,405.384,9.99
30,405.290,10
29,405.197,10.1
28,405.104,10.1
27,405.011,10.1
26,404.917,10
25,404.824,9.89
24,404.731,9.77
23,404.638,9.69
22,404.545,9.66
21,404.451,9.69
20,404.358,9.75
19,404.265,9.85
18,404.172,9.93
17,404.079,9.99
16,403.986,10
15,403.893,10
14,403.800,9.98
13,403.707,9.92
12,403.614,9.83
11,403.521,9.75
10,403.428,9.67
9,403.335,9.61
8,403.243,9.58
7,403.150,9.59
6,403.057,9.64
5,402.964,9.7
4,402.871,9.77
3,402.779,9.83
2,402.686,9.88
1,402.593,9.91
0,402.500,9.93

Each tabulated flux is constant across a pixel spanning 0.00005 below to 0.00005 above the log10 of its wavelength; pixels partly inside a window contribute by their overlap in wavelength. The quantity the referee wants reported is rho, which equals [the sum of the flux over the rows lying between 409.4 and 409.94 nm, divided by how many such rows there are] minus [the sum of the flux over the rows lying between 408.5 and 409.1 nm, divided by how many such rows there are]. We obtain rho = -1.2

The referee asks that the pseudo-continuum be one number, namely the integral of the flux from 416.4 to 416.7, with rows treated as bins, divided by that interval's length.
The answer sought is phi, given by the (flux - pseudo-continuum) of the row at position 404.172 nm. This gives -0.124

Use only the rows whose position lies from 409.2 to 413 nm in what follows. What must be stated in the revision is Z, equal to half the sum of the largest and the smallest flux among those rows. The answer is 8.50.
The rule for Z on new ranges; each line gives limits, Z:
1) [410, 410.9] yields 7.99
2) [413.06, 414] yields 9.99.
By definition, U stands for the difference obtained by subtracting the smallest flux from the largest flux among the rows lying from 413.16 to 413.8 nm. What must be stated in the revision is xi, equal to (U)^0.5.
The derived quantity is 0.47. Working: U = 0.22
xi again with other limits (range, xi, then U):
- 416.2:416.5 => 0.32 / 0.10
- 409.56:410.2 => 1.41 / 2.00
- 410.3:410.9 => 1.28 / 1.65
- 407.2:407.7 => 0.17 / 0.03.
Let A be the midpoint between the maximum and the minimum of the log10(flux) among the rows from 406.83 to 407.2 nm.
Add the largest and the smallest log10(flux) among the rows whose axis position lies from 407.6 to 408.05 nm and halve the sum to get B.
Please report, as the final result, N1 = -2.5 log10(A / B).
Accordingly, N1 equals 0.004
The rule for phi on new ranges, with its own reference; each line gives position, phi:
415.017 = 0.146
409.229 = -0.164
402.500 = -0.124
